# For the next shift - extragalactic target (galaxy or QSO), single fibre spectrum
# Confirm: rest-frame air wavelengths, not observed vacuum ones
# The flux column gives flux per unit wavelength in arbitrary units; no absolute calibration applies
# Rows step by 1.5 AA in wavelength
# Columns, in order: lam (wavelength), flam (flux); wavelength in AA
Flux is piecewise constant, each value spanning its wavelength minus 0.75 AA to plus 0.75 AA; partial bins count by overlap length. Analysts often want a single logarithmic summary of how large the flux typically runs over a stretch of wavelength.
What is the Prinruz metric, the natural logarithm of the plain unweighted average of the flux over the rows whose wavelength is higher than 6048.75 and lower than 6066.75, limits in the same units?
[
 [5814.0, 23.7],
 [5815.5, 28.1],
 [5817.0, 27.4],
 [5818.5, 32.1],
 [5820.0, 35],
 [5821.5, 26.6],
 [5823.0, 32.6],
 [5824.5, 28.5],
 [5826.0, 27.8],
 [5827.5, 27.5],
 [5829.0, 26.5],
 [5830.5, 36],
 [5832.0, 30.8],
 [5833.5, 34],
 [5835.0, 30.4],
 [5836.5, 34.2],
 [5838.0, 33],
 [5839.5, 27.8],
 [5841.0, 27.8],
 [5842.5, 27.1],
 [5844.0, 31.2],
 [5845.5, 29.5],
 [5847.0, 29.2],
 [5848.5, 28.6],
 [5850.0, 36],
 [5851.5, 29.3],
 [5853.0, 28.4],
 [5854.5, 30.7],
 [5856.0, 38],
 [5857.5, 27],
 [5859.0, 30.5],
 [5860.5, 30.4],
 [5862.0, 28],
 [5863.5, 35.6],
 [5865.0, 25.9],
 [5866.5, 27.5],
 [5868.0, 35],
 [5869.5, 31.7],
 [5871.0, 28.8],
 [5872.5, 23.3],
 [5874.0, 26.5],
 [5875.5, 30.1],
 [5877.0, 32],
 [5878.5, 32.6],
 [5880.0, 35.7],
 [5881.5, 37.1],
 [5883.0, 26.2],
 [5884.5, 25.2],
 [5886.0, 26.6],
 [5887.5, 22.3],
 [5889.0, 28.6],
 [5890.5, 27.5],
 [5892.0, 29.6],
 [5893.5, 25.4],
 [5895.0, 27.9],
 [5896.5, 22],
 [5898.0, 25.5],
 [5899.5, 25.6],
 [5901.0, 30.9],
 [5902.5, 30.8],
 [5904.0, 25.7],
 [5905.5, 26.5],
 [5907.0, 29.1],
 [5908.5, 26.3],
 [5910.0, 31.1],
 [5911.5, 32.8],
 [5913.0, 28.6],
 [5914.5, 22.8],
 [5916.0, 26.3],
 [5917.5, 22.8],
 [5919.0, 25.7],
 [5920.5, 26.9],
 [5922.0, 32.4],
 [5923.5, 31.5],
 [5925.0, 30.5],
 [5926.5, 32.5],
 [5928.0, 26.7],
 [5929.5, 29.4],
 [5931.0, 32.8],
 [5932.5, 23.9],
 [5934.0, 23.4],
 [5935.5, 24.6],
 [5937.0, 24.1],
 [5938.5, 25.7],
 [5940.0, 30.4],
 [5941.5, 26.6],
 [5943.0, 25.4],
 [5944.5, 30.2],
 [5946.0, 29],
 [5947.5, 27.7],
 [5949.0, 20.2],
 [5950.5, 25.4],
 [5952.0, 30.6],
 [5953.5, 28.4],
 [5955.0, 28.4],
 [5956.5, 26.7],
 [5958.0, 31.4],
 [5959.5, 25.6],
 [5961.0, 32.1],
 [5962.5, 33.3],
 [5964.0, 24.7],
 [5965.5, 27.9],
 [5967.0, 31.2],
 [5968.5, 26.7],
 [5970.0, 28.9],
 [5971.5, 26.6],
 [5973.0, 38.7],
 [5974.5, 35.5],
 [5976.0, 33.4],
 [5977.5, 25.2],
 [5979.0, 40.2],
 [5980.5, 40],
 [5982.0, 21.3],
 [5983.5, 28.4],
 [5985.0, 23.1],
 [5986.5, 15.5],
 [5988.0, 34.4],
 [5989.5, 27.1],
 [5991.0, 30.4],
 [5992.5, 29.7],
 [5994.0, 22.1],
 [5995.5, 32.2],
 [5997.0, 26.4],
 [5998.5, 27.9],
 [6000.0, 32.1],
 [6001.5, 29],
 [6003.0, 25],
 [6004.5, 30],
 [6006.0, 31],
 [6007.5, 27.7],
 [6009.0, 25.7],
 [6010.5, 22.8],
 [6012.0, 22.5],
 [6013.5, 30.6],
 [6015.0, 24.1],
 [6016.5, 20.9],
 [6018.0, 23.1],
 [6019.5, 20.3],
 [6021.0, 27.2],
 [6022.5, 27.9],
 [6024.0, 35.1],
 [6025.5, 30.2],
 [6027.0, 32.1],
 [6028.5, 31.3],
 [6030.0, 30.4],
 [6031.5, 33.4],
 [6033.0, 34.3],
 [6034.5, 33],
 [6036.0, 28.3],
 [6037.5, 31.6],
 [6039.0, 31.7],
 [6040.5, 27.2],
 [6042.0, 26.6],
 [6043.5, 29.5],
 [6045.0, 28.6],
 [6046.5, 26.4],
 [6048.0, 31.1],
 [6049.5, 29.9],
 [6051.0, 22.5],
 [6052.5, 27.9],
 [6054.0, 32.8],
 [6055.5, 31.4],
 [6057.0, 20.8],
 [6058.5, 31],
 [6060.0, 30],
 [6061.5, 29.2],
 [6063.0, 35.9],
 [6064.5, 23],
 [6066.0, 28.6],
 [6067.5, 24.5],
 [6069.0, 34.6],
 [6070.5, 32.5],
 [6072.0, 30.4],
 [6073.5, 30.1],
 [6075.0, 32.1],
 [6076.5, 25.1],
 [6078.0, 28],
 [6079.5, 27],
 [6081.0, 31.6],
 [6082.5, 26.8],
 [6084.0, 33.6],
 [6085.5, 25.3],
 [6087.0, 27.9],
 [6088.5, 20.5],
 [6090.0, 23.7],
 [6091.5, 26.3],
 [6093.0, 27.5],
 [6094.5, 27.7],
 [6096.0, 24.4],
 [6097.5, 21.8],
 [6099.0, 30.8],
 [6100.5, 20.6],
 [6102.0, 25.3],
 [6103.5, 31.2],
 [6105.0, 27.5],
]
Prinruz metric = 3.35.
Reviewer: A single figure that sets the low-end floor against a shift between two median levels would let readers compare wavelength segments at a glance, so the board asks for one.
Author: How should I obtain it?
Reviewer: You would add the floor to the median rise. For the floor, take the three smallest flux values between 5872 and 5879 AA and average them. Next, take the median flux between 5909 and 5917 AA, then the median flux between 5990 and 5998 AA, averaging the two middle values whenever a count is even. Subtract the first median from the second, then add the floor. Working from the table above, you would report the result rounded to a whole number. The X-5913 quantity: 28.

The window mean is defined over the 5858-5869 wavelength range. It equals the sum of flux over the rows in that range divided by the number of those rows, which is 30.4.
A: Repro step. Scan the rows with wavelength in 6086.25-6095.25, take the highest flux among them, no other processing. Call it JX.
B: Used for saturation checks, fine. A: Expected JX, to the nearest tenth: 27.9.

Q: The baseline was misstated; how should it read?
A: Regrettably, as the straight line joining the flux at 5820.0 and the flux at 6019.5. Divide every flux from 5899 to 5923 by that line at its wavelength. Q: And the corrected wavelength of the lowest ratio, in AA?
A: 5914.5 AA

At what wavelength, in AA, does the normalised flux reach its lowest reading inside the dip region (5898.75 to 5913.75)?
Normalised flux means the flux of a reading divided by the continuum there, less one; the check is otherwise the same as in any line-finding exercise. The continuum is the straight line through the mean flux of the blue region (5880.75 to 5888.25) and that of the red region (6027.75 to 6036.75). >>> 5904.0 AA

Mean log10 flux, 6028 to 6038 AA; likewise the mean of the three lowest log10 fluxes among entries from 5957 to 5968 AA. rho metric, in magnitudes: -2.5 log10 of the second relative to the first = 0.064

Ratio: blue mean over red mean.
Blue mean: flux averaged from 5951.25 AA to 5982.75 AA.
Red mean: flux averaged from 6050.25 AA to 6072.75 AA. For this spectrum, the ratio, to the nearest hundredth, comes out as 1.05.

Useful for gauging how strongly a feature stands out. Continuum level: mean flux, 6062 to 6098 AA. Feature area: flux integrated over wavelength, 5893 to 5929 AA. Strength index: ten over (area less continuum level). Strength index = 0.0103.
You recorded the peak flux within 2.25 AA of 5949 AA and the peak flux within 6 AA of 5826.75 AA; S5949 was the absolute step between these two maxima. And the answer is 8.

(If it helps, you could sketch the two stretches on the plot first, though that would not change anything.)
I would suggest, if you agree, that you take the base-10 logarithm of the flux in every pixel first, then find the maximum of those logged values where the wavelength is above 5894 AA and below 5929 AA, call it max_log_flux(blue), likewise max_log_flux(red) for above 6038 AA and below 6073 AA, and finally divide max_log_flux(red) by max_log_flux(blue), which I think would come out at 1.03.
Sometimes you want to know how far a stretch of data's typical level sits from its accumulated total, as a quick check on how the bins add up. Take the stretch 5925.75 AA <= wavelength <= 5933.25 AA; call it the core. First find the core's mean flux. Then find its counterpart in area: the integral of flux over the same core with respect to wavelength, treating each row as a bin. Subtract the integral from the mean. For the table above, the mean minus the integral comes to -189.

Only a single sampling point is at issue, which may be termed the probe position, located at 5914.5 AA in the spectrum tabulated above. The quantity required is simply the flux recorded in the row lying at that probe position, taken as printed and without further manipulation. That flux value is 22.8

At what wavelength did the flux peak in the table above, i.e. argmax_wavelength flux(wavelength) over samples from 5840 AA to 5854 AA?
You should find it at 5850.0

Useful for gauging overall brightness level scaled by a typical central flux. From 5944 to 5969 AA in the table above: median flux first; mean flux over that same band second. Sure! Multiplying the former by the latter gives 801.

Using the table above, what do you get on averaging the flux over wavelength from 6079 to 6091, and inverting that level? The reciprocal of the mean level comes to 0.0370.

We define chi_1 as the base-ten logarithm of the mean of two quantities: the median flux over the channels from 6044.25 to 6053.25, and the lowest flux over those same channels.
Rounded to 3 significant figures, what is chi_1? 1.40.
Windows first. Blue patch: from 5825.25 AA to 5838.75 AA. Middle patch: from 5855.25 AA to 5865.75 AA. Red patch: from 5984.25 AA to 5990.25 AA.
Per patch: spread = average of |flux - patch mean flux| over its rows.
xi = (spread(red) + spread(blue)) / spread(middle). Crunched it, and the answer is 2.5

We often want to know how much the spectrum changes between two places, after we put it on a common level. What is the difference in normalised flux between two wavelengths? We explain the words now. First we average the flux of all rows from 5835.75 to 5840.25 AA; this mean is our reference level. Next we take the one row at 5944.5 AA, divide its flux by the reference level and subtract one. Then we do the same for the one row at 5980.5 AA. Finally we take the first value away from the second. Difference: 0.31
